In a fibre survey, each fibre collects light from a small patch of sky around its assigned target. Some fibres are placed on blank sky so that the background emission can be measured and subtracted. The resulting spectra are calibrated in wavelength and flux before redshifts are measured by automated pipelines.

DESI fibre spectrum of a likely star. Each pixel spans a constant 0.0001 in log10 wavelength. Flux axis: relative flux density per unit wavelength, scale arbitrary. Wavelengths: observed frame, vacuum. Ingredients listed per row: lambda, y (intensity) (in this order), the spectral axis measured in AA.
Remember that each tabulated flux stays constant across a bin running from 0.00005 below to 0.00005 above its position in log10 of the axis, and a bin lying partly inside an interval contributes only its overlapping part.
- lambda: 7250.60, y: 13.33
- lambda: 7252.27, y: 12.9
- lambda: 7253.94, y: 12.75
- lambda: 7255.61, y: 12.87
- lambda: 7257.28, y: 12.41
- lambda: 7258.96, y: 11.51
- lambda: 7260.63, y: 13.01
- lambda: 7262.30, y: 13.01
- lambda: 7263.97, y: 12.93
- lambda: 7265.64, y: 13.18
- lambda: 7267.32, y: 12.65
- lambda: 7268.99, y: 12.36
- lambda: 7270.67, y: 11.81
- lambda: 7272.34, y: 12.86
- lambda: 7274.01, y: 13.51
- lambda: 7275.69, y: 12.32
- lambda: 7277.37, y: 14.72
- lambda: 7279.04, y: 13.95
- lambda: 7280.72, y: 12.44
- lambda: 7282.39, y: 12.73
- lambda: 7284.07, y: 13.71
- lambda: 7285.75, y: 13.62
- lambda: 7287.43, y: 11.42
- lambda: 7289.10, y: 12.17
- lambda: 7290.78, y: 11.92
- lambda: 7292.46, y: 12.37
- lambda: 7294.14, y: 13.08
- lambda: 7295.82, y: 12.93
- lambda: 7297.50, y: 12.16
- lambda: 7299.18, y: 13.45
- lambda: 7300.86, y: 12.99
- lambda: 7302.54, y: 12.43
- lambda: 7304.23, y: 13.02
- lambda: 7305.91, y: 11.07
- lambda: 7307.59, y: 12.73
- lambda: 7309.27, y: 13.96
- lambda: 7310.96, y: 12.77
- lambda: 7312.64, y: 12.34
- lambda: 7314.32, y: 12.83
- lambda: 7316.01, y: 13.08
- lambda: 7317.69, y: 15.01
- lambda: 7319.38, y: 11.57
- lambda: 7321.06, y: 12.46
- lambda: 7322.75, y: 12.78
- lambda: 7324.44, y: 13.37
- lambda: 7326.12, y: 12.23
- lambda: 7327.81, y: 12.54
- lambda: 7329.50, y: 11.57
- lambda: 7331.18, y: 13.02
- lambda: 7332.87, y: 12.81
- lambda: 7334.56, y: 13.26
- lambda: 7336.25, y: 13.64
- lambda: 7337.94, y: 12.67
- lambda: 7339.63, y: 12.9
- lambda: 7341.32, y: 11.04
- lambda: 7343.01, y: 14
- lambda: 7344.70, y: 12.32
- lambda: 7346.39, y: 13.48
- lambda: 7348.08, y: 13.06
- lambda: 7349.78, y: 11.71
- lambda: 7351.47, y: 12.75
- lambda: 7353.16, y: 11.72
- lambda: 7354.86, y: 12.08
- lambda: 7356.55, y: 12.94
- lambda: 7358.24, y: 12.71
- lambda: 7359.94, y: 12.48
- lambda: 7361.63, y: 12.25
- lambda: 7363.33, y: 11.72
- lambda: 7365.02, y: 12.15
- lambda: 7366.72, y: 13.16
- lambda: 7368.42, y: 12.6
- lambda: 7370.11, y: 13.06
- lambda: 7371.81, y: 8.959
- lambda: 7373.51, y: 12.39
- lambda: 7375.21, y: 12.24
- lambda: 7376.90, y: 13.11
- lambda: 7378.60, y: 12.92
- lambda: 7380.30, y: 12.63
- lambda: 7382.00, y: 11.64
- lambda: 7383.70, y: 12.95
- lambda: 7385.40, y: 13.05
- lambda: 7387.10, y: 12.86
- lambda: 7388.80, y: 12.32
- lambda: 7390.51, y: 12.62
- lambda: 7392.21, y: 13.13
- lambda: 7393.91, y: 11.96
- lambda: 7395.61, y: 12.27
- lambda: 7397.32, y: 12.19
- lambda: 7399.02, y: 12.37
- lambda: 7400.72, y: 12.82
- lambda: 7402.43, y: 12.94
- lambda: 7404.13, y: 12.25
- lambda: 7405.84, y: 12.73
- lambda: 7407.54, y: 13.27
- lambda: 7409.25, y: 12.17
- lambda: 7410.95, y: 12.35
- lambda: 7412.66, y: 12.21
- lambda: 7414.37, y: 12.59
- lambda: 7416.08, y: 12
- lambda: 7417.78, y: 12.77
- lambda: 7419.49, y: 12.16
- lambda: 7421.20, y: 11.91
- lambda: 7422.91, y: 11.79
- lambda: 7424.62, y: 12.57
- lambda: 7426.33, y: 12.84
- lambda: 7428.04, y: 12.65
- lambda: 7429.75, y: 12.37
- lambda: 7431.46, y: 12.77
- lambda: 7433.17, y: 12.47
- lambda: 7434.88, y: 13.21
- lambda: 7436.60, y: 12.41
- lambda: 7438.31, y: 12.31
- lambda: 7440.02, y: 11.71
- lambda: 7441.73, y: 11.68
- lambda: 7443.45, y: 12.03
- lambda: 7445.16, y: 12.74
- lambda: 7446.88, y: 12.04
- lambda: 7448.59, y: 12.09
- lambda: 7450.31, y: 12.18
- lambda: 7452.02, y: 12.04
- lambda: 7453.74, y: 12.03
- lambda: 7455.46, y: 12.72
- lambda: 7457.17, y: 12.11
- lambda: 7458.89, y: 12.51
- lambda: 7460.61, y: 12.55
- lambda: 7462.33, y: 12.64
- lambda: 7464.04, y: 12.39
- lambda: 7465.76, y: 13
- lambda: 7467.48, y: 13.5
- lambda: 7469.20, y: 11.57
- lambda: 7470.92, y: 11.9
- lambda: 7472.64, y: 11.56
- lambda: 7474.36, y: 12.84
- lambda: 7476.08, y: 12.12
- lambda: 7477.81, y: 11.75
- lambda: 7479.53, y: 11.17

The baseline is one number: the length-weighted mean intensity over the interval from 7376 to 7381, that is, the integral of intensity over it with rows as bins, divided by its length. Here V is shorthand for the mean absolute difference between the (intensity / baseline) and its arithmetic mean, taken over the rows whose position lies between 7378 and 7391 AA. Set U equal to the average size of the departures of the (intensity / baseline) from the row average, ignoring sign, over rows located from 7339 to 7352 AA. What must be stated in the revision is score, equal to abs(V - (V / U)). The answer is 0.4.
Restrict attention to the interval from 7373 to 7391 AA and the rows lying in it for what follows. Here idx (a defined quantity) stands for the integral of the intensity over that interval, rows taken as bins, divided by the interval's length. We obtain 12.61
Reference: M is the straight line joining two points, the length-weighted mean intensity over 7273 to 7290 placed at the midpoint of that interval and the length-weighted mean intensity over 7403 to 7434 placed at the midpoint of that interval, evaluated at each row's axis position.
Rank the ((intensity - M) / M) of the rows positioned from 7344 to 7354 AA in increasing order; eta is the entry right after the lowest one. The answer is -0.08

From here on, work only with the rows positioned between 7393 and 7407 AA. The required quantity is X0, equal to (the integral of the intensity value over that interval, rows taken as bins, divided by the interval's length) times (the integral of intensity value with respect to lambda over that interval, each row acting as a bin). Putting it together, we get 2176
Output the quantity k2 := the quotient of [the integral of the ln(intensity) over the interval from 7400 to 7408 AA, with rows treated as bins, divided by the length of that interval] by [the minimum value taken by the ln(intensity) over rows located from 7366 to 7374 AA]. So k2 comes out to 1.16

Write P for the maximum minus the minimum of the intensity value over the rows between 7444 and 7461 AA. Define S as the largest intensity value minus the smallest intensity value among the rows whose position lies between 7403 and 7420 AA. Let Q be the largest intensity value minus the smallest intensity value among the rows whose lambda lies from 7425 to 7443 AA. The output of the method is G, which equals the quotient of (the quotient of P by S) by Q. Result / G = 0.37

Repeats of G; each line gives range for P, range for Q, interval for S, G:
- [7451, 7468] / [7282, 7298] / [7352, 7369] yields 0.45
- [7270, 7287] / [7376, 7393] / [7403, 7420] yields 1.54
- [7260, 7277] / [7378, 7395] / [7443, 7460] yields 1.61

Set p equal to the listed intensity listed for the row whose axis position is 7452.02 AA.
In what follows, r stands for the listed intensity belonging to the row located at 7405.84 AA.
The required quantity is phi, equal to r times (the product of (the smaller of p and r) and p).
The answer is 1845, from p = 12.04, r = 12.73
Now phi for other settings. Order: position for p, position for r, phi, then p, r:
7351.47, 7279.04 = 2268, 12.75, 13.95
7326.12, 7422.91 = 1700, 12.23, 11.79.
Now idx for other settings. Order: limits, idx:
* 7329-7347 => 12.81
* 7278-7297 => 12.77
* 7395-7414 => 12.51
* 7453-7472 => 12.44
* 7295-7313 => 12.72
